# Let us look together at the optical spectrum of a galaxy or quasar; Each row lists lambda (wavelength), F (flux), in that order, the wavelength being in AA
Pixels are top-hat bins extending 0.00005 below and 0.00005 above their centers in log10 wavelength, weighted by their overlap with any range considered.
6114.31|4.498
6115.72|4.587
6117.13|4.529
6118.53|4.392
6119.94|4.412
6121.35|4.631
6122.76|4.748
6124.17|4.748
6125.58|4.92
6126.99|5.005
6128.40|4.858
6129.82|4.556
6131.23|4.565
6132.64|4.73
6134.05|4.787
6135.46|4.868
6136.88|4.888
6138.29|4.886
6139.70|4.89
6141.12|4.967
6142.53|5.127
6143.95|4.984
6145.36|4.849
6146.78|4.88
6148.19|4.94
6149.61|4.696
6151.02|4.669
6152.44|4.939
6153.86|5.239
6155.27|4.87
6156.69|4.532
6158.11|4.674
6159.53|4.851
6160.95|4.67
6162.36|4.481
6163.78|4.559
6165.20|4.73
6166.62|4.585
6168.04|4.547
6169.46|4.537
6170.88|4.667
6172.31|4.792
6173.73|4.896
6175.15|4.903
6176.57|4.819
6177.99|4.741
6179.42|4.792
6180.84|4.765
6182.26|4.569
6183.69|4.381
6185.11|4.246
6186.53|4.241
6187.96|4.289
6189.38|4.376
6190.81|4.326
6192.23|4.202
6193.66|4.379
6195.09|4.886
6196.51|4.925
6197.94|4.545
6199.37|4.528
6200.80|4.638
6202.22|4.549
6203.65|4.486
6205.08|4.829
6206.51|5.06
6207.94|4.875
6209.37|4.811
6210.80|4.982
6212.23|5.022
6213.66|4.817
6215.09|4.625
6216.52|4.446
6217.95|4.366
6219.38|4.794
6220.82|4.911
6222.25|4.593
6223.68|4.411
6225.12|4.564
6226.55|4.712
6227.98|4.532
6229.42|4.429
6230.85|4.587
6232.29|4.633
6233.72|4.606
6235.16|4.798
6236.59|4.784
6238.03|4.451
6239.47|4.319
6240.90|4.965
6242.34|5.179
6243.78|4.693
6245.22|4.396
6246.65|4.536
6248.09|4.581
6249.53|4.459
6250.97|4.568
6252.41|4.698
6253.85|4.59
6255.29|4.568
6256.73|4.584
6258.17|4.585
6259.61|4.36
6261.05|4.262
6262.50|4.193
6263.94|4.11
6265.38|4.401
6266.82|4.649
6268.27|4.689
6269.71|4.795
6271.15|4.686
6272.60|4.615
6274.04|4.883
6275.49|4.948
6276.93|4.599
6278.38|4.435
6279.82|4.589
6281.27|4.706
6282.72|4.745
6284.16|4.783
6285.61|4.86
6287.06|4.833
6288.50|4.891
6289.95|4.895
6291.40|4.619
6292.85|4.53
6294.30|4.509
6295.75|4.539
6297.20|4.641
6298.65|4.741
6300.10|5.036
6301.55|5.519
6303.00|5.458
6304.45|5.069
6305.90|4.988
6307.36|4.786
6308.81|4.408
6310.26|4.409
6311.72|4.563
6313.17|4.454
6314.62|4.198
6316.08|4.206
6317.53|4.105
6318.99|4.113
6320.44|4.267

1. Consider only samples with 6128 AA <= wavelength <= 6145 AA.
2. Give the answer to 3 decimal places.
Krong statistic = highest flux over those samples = 5.127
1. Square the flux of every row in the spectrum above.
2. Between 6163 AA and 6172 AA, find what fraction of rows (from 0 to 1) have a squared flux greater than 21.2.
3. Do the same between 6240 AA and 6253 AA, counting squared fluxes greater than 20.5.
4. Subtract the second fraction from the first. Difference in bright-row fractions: -0.44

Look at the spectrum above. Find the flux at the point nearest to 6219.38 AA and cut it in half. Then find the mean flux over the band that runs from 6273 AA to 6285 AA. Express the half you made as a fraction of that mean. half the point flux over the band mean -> 0.509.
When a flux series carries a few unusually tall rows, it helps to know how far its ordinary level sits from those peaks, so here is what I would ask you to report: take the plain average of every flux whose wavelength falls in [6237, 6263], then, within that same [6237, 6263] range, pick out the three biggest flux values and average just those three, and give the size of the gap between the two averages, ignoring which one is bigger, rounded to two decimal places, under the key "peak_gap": 0.39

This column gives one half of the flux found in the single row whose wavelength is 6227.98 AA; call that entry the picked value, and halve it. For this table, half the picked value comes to 2.266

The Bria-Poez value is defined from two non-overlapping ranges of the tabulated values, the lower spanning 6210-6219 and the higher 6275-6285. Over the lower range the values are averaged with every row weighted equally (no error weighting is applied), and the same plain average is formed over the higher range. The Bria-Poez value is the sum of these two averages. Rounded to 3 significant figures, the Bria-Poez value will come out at 9.40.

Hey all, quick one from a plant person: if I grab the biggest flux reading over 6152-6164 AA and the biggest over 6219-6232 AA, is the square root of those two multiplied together 5.07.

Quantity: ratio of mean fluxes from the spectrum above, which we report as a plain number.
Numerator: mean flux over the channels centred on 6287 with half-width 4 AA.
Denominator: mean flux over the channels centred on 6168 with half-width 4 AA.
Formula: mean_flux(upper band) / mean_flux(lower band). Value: 1.05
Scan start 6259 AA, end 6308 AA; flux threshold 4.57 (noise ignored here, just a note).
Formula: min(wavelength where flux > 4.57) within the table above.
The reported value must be 6266.82 AA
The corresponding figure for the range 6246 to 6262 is 6248.09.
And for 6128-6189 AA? 6128.40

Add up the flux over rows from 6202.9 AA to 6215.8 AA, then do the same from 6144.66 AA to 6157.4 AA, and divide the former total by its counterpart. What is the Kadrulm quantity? 1.00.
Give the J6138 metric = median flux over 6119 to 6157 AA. 4.87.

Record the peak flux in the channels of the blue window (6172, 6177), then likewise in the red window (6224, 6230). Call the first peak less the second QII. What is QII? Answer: 0.19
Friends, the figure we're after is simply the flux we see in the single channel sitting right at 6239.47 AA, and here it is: 4.319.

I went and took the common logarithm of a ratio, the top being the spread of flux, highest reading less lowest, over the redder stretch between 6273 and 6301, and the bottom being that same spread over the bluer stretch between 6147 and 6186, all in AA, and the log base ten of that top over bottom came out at -0.22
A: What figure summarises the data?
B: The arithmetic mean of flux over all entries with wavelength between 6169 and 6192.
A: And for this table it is 4.58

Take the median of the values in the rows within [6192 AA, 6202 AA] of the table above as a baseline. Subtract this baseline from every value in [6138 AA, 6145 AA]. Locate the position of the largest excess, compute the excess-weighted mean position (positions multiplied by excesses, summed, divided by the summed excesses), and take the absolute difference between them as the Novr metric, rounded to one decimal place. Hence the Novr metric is 1.1 AA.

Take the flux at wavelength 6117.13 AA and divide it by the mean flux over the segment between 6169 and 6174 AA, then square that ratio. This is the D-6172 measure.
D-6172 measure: 0.92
